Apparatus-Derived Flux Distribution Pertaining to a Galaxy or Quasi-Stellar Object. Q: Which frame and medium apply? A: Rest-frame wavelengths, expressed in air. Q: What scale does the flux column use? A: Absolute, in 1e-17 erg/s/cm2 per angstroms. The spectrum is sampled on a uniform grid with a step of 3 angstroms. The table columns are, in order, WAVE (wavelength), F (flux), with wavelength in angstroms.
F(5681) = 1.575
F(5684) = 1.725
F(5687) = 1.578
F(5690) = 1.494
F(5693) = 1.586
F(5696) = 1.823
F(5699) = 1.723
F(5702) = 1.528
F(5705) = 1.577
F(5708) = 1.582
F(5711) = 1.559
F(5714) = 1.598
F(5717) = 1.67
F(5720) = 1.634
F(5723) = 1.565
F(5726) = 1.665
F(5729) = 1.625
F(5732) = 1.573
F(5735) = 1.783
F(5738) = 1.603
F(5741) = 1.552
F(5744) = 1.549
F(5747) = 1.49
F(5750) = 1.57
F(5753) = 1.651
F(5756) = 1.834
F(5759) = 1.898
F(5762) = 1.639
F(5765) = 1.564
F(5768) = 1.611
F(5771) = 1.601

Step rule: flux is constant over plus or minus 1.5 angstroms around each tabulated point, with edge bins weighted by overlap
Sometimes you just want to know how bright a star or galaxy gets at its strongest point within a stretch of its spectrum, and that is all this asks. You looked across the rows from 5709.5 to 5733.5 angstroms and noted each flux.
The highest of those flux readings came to 1.67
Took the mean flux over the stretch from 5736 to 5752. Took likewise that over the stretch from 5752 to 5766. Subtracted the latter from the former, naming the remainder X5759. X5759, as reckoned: -0.16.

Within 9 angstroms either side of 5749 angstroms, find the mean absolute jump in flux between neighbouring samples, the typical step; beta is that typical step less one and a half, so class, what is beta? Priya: -1.419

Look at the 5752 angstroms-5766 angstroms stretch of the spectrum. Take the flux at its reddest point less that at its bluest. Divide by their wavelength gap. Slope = -0.007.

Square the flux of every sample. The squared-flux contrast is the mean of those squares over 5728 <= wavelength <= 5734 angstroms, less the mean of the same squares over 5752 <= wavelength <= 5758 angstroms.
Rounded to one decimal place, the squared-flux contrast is -0.5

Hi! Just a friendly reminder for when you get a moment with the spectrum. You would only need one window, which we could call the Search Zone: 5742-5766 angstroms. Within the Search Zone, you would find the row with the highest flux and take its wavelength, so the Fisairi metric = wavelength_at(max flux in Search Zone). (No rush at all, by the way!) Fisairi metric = 5759 angstroms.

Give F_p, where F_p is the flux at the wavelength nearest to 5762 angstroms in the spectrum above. 1.639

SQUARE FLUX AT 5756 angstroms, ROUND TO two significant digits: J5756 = 3.4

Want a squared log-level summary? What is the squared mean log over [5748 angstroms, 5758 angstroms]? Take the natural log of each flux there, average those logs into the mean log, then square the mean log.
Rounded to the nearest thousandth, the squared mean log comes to 0.270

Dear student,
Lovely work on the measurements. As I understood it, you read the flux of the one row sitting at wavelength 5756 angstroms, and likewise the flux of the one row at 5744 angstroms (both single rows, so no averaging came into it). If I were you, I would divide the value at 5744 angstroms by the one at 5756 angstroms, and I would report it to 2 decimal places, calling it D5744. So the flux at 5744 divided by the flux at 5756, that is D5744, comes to 0.84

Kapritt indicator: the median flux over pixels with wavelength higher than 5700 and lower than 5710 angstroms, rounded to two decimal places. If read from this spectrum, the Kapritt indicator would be 1.58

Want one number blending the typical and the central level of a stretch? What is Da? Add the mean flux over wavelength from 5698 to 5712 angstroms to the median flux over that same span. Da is 3.17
